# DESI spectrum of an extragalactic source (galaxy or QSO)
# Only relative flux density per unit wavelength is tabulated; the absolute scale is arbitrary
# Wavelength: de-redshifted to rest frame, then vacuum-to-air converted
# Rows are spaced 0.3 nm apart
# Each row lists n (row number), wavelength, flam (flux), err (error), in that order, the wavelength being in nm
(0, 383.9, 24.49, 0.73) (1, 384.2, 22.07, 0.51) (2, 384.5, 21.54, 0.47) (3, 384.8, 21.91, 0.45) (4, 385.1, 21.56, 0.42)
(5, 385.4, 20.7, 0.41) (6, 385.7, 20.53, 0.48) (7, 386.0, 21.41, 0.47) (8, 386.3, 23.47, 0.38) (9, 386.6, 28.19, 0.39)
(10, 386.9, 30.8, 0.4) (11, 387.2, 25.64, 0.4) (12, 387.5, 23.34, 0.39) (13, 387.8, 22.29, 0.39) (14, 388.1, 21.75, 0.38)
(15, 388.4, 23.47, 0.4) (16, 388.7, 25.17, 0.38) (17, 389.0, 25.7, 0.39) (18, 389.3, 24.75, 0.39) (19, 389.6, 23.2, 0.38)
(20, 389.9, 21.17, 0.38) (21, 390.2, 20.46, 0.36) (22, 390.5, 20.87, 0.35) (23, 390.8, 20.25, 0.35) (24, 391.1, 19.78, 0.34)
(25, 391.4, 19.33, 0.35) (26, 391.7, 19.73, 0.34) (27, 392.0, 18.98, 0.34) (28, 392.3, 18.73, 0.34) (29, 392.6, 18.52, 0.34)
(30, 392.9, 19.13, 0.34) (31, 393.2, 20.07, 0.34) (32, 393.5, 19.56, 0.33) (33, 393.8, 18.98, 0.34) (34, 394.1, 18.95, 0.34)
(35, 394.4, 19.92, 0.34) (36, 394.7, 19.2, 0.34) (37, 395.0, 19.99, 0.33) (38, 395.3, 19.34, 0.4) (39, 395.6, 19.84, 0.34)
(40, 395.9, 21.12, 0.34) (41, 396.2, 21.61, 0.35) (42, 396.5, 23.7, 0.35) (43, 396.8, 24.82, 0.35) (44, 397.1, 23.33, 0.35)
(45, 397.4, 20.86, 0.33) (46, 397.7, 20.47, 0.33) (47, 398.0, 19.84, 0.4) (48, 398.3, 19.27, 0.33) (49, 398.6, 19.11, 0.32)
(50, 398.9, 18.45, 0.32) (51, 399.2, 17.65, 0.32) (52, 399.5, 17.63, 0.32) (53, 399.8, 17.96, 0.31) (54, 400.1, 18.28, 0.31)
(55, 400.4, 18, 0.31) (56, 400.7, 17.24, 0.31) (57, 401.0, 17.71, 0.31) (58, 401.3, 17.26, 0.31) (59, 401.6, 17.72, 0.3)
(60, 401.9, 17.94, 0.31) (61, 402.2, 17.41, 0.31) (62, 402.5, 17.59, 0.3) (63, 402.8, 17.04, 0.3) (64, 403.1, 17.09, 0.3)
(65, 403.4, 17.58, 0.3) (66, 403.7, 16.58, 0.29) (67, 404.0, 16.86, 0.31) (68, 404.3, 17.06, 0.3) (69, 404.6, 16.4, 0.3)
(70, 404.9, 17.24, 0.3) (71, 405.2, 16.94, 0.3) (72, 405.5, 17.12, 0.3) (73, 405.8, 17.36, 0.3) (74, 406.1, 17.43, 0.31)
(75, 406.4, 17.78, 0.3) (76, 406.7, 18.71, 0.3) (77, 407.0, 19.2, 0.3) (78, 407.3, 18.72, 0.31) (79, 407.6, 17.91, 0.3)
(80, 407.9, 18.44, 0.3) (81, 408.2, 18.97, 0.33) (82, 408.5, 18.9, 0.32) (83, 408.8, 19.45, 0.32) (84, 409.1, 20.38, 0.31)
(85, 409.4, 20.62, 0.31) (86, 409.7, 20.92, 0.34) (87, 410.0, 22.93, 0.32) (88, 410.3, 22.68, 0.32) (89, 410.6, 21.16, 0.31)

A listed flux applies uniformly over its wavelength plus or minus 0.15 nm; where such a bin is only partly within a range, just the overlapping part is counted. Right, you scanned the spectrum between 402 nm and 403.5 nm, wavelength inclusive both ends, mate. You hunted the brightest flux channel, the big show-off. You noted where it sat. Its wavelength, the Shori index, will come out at 402.5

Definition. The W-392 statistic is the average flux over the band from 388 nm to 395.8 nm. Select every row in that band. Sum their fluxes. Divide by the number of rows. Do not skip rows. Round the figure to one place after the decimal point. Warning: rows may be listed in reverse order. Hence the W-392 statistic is 20.6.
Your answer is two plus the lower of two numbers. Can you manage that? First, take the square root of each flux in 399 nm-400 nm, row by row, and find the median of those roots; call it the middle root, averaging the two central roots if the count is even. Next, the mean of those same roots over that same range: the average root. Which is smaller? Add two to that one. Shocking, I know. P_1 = 6.2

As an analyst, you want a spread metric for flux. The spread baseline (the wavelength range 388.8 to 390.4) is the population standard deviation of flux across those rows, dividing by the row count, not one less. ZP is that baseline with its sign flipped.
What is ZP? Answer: -2.0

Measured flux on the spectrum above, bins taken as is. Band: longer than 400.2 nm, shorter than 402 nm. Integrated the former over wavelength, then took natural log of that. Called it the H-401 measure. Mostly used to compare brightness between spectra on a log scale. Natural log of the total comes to 3.46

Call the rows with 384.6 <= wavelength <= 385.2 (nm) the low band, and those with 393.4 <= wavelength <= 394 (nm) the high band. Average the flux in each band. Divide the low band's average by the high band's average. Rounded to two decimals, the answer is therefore 1.13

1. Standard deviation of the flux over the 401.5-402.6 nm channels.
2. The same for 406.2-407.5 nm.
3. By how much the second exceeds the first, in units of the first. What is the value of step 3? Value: 1.7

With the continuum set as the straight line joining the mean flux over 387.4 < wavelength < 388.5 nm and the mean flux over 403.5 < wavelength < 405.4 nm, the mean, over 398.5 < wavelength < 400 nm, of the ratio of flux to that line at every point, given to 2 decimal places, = 0.97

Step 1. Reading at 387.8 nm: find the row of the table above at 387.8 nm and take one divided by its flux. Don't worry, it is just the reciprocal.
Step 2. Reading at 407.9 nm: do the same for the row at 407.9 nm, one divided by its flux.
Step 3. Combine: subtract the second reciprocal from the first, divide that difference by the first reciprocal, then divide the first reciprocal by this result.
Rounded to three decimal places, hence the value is -0.215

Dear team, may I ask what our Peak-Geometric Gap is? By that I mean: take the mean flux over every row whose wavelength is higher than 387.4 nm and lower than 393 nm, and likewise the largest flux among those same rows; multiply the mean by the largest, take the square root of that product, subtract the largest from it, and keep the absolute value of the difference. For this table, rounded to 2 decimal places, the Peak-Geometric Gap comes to 2.25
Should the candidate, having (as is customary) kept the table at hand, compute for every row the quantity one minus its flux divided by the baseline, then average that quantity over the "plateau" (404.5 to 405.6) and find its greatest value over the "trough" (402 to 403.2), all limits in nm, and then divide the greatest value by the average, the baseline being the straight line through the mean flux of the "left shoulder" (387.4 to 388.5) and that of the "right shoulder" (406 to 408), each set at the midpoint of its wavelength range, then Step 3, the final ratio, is 1.2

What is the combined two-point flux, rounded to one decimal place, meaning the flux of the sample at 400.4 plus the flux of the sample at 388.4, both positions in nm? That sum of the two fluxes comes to 41.5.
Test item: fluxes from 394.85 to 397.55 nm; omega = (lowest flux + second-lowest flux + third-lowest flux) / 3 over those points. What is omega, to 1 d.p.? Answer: 19.7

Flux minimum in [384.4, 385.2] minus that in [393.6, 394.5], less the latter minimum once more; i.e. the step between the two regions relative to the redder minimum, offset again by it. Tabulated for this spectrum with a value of -16.4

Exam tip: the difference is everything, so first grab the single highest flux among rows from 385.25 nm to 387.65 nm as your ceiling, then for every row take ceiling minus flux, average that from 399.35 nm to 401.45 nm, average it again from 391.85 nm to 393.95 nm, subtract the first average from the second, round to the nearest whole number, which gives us -1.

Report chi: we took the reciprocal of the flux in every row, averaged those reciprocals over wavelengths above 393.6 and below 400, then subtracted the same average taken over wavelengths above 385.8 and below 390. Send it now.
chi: 0.0086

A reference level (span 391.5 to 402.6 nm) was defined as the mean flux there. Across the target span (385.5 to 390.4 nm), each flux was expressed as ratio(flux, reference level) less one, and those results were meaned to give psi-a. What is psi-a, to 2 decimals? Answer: 0.23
